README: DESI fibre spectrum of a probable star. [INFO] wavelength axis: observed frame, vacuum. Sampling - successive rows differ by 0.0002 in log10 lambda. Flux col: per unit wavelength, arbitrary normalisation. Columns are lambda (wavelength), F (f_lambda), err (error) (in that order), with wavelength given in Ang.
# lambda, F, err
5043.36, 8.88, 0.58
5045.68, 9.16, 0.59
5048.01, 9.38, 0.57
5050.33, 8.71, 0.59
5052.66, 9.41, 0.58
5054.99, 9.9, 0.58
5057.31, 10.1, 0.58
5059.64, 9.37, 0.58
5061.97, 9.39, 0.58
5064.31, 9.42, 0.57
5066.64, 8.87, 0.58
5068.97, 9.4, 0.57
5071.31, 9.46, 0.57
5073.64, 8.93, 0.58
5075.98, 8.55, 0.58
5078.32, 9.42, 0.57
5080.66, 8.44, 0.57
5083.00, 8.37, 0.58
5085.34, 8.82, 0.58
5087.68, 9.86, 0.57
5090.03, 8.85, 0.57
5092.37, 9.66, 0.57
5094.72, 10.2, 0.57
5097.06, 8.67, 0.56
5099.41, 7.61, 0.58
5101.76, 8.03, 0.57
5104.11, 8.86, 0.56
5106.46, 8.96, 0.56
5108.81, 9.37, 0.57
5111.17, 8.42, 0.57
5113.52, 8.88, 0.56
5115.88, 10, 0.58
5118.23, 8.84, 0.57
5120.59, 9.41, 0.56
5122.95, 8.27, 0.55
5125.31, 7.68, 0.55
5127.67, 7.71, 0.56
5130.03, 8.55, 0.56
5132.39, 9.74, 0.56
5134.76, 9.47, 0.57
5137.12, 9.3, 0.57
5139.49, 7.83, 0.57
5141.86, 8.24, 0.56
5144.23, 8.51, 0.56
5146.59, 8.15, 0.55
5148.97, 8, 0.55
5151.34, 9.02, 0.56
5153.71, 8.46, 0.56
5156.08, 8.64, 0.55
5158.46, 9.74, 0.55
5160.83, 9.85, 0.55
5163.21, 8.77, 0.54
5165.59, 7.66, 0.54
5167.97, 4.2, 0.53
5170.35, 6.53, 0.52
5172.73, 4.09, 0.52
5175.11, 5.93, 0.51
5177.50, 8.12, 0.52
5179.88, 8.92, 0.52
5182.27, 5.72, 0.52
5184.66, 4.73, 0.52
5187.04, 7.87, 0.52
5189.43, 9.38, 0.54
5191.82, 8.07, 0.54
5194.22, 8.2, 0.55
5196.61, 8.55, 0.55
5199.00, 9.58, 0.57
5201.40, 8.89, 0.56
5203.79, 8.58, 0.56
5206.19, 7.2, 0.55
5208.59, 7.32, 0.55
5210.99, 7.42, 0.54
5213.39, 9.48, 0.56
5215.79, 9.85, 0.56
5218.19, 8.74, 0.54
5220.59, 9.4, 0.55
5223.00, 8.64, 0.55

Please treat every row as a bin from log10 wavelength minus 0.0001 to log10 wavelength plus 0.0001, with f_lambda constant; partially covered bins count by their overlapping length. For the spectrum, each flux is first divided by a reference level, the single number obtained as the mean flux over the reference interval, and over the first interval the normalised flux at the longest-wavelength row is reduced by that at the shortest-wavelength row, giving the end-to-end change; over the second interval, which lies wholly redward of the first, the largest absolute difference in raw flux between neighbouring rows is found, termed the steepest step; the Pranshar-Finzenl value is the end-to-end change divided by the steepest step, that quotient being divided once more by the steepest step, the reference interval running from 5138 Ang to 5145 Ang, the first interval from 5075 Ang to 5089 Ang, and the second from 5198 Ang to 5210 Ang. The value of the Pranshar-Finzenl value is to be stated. 0.084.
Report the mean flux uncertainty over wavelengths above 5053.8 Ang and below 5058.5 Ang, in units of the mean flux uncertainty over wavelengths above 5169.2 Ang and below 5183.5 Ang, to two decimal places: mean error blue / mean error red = 1.12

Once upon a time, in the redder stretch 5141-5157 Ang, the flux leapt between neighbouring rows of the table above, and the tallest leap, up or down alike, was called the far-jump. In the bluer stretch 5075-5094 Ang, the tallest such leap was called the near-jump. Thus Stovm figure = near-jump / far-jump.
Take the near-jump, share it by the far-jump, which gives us 1.0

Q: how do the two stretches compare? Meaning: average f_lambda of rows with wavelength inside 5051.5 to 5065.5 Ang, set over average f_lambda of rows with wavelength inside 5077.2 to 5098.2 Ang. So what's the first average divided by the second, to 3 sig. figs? 1.05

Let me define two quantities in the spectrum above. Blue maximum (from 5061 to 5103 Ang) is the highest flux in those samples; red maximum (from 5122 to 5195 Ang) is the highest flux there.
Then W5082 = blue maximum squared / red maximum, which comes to 10.56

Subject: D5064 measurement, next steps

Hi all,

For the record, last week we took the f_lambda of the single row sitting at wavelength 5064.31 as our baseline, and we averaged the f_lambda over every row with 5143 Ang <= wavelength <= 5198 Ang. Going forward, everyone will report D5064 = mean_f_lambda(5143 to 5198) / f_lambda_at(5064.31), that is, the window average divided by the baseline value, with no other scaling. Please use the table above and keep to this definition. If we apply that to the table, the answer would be 0.82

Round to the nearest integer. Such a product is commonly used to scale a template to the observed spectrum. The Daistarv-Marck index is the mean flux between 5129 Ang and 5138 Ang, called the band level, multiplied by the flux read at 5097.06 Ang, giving 80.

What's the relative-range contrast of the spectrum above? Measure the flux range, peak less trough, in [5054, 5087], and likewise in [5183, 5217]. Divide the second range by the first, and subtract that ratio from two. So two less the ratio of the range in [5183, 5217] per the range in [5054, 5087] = -1.0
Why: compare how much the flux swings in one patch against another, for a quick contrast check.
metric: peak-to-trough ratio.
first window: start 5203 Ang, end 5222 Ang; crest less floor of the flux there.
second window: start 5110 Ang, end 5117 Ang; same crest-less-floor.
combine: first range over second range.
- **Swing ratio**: 1.7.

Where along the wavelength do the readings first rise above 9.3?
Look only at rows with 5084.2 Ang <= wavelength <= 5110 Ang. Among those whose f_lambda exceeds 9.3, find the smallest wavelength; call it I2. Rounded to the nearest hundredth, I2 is 5087.68 Ang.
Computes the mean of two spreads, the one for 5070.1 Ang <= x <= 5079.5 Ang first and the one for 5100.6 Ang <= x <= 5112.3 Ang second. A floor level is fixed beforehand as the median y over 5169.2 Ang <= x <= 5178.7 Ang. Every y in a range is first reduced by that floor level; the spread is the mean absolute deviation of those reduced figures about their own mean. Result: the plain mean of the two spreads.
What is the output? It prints 0.376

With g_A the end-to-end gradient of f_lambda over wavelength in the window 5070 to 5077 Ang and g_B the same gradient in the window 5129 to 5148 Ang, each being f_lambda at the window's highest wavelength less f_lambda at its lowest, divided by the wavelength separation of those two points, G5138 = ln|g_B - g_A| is -1.77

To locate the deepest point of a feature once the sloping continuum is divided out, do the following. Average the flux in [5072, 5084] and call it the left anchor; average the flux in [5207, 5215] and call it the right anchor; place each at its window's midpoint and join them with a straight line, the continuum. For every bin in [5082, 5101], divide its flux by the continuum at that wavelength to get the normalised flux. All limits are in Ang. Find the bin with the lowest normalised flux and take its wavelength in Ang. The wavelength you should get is 5099.41 Ang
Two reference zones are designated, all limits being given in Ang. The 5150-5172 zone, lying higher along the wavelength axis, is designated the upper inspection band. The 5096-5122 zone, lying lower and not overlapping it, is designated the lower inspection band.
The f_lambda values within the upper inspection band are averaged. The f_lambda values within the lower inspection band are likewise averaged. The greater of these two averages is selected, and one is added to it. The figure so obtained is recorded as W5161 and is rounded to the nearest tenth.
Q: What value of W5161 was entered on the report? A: 9.8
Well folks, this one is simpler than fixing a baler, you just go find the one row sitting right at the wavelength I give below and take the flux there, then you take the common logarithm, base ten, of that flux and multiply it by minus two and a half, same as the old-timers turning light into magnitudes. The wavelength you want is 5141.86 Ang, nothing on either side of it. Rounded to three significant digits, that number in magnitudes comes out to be -2.29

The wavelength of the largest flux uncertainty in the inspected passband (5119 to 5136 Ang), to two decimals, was 5134.76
